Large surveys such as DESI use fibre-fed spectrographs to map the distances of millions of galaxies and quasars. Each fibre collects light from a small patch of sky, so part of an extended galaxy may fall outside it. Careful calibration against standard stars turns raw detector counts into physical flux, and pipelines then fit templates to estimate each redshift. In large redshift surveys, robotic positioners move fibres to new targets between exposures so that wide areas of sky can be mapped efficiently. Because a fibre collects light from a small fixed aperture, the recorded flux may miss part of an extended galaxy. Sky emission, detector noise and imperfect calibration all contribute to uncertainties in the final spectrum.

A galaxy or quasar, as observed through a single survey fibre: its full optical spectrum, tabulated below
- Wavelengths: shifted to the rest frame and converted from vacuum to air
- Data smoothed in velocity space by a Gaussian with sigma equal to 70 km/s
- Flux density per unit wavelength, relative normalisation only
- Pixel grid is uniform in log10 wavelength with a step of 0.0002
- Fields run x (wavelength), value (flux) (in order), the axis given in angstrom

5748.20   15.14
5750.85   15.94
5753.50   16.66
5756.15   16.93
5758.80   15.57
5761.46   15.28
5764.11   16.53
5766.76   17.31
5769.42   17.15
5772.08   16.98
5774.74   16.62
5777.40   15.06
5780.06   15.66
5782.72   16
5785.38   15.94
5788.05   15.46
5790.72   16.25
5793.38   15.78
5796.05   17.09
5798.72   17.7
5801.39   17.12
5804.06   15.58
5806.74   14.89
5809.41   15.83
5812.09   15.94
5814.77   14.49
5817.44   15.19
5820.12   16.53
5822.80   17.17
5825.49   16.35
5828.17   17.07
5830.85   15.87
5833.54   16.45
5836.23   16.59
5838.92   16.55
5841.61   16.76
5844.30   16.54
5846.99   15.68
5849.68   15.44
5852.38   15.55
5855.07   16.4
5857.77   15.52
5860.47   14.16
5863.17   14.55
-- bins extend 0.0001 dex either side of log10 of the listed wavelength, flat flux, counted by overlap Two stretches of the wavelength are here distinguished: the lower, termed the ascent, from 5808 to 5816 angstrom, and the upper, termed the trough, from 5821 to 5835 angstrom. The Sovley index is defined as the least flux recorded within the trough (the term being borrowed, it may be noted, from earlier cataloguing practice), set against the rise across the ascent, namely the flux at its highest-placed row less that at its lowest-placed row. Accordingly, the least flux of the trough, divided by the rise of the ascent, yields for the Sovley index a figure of -12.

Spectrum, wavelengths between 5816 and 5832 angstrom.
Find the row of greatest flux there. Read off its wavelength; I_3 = 5822.80 angstrom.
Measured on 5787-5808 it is 5798.72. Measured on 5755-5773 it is 5766.76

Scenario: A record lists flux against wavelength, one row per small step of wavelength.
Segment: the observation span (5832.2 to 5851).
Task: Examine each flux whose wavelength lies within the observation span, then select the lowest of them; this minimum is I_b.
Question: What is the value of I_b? 15.44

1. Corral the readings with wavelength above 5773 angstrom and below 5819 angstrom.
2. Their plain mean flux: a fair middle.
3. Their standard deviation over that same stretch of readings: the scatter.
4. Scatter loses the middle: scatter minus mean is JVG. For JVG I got -15.1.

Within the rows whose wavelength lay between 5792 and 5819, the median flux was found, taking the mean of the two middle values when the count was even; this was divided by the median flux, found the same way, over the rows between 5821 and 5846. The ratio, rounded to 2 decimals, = 0.95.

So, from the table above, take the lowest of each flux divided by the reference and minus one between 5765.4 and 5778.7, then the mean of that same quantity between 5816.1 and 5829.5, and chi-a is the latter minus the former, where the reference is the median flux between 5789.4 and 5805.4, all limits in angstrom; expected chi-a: 0.08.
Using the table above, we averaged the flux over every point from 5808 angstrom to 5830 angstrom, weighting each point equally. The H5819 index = 16.1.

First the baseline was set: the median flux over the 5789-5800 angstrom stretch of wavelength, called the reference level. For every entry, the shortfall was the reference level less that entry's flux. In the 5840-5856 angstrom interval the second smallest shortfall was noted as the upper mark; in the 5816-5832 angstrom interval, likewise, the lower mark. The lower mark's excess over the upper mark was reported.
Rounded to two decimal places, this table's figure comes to -0.53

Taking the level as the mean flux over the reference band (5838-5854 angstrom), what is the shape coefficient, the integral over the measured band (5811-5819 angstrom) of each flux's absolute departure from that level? 7.1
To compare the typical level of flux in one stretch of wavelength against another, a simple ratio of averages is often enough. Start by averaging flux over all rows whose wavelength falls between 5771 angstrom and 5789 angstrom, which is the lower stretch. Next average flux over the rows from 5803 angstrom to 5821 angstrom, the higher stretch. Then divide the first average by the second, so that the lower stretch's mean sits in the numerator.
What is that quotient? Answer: 1.03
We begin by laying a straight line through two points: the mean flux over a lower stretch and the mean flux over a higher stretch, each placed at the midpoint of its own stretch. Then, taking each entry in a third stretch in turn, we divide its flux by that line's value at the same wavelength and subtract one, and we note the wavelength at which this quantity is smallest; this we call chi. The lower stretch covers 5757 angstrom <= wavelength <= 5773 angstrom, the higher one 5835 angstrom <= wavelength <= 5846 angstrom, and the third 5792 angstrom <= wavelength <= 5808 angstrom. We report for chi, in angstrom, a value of 5806.74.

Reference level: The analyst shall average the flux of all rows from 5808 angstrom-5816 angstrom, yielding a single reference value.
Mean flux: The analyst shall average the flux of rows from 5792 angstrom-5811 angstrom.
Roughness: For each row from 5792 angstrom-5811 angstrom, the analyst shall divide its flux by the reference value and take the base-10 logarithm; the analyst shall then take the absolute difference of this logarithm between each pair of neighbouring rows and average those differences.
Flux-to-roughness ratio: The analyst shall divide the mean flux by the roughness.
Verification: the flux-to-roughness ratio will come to 645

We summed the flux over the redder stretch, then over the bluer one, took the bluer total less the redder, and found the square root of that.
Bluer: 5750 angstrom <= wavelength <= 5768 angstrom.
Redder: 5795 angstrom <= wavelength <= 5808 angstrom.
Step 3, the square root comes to 5.6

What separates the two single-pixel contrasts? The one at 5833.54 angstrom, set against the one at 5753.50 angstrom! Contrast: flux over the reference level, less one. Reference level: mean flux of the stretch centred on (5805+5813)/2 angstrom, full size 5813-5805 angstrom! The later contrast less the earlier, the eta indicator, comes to -0.014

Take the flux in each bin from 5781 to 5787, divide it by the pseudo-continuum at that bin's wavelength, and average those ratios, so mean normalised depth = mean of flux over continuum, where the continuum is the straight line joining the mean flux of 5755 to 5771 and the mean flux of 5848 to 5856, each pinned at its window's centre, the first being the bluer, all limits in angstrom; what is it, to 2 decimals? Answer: 0.98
